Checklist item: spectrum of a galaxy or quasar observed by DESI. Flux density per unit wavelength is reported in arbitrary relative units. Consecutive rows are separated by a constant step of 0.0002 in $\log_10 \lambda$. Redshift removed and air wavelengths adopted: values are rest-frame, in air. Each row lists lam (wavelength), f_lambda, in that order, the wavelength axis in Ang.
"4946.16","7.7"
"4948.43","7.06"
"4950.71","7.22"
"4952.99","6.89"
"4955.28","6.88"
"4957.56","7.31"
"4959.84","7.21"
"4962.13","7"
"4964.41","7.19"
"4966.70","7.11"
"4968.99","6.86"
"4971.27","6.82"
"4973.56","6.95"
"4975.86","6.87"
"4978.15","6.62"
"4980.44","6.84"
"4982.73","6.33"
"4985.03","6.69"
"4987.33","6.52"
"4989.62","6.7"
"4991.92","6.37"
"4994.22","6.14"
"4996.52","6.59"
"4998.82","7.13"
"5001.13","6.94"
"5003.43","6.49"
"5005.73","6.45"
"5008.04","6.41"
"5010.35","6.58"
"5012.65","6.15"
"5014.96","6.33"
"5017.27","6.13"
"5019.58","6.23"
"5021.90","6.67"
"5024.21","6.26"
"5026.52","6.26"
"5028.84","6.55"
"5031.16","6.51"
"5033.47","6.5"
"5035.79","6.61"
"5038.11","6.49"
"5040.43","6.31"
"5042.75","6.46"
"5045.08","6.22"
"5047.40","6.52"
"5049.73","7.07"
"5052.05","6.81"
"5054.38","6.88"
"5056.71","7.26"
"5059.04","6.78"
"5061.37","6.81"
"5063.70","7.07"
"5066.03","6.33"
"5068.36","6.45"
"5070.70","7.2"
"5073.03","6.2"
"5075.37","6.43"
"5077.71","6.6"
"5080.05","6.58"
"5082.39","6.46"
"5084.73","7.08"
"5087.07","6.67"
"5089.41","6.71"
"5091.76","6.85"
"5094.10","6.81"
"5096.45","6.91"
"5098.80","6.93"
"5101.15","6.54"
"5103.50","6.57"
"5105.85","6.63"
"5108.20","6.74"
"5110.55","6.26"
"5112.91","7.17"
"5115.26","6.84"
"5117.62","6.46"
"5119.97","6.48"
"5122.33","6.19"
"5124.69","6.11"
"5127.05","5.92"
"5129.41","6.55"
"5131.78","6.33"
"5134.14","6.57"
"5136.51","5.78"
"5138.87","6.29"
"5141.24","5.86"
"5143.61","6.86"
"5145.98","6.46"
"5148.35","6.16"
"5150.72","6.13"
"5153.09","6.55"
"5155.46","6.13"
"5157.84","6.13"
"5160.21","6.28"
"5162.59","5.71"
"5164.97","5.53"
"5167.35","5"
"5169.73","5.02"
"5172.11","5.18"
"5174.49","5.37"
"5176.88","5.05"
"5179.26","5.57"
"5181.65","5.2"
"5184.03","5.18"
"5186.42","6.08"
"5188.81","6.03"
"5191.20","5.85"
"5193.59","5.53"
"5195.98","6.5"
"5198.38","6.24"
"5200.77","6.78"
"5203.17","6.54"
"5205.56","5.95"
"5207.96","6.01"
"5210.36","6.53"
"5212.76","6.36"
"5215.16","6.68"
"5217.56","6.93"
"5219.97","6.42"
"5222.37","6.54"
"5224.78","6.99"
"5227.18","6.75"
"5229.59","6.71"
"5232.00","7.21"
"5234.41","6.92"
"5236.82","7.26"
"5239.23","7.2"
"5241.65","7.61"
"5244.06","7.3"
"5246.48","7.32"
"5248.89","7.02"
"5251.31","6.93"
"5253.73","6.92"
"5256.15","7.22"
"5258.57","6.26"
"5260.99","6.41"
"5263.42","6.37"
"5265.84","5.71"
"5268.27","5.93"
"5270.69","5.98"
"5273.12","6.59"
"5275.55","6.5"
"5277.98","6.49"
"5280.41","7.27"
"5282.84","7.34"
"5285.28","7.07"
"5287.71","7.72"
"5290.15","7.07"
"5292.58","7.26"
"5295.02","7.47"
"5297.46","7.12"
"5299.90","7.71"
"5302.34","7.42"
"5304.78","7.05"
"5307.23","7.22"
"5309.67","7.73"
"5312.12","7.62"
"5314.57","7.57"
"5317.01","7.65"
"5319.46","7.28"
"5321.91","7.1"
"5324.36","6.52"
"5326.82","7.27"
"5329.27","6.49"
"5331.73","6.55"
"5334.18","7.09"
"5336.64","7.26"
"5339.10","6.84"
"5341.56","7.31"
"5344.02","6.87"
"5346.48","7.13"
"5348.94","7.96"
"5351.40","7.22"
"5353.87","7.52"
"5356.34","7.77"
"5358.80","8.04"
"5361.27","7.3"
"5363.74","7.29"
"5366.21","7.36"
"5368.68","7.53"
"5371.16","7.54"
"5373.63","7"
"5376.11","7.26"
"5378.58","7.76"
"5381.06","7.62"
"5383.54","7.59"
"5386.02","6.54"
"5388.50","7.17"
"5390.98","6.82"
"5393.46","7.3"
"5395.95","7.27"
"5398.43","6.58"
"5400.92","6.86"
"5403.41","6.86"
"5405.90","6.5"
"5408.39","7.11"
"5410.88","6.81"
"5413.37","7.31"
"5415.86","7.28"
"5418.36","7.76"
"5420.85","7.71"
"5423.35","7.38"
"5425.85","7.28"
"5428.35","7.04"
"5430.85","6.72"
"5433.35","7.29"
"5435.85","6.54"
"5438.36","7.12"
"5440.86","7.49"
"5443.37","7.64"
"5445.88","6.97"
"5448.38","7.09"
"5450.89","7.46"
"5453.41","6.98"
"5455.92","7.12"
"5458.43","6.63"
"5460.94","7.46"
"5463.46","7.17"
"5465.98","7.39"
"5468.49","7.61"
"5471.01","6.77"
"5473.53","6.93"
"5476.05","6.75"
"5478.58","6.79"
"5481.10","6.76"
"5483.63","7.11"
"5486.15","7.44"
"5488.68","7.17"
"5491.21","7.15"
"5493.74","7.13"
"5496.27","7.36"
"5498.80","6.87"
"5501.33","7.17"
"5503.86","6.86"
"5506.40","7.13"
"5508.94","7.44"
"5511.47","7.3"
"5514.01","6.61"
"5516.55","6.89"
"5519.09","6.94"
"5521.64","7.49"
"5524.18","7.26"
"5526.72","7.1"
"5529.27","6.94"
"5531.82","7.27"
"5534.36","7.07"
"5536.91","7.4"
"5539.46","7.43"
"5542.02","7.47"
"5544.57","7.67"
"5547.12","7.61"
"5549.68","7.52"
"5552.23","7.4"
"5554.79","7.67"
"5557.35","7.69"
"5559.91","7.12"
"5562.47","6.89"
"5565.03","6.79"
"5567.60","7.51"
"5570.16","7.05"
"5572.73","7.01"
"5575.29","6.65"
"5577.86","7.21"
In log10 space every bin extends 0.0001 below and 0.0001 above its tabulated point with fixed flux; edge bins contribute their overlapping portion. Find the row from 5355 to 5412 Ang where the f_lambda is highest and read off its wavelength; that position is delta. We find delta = 5358.80 Ang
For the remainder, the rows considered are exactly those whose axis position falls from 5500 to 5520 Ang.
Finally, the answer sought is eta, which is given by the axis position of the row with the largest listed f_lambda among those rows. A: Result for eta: 5508.94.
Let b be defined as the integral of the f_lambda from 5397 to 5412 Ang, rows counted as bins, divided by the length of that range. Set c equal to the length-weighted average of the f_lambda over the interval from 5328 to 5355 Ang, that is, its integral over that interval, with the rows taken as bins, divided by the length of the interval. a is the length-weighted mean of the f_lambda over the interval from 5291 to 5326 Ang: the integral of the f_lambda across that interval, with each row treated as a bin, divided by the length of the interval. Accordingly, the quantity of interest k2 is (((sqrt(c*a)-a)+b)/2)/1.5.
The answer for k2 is 2.23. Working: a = 7.3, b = 6.79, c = 7.11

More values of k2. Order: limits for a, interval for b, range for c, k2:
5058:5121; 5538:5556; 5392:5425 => 2.58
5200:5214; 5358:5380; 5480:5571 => 2.62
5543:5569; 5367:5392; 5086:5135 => 2.29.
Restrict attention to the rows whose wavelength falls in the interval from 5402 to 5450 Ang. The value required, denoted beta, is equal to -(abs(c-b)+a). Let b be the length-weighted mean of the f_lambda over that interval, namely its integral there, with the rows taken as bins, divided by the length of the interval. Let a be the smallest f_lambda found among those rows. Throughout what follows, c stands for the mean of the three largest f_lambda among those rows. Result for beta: -7.0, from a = 6.5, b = 7.2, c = 7.70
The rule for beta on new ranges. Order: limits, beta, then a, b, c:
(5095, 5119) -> -6.6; 6.26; 6.7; 7.00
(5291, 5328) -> -6.9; 6.52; 7.3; 7.70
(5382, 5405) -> -6.9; 6.54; 7.0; 7.39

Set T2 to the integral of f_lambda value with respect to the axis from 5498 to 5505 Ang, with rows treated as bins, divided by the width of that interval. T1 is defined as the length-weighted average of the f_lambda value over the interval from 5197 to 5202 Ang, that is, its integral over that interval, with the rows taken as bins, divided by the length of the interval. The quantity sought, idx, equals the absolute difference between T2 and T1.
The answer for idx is 0.48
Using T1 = 6.5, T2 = 6.98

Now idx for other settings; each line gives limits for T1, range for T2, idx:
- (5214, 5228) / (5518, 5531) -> 0.43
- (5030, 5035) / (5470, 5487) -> 0.41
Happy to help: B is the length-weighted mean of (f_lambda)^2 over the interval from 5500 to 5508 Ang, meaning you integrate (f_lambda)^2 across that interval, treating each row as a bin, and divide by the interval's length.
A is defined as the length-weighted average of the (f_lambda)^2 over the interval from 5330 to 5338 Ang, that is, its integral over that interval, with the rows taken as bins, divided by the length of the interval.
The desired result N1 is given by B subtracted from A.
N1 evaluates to -2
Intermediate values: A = 48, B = 50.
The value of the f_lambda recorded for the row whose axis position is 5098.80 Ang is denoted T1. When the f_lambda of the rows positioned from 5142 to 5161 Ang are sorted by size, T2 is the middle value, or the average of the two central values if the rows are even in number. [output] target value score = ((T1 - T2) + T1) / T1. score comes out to 1.10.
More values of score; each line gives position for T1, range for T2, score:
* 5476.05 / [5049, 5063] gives 0.99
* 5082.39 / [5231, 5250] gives 0.88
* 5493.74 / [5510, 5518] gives 1.03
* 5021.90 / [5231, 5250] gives 0.92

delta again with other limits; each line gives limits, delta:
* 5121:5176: 5143.61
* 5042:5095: 5056.71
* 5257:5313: 5309.67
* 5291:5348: 5309.67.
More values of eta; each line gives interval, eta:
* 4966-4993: 4966.70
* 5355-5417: 5358.80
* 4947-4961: 4957.56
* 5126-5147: 5143.61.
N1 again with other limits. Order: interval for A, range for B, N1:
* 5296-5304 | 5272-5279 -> 12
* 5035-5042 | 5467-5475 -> -9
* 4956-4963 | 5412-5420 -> -4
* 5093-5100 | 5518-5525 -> -5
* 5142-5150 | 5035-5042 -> 0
